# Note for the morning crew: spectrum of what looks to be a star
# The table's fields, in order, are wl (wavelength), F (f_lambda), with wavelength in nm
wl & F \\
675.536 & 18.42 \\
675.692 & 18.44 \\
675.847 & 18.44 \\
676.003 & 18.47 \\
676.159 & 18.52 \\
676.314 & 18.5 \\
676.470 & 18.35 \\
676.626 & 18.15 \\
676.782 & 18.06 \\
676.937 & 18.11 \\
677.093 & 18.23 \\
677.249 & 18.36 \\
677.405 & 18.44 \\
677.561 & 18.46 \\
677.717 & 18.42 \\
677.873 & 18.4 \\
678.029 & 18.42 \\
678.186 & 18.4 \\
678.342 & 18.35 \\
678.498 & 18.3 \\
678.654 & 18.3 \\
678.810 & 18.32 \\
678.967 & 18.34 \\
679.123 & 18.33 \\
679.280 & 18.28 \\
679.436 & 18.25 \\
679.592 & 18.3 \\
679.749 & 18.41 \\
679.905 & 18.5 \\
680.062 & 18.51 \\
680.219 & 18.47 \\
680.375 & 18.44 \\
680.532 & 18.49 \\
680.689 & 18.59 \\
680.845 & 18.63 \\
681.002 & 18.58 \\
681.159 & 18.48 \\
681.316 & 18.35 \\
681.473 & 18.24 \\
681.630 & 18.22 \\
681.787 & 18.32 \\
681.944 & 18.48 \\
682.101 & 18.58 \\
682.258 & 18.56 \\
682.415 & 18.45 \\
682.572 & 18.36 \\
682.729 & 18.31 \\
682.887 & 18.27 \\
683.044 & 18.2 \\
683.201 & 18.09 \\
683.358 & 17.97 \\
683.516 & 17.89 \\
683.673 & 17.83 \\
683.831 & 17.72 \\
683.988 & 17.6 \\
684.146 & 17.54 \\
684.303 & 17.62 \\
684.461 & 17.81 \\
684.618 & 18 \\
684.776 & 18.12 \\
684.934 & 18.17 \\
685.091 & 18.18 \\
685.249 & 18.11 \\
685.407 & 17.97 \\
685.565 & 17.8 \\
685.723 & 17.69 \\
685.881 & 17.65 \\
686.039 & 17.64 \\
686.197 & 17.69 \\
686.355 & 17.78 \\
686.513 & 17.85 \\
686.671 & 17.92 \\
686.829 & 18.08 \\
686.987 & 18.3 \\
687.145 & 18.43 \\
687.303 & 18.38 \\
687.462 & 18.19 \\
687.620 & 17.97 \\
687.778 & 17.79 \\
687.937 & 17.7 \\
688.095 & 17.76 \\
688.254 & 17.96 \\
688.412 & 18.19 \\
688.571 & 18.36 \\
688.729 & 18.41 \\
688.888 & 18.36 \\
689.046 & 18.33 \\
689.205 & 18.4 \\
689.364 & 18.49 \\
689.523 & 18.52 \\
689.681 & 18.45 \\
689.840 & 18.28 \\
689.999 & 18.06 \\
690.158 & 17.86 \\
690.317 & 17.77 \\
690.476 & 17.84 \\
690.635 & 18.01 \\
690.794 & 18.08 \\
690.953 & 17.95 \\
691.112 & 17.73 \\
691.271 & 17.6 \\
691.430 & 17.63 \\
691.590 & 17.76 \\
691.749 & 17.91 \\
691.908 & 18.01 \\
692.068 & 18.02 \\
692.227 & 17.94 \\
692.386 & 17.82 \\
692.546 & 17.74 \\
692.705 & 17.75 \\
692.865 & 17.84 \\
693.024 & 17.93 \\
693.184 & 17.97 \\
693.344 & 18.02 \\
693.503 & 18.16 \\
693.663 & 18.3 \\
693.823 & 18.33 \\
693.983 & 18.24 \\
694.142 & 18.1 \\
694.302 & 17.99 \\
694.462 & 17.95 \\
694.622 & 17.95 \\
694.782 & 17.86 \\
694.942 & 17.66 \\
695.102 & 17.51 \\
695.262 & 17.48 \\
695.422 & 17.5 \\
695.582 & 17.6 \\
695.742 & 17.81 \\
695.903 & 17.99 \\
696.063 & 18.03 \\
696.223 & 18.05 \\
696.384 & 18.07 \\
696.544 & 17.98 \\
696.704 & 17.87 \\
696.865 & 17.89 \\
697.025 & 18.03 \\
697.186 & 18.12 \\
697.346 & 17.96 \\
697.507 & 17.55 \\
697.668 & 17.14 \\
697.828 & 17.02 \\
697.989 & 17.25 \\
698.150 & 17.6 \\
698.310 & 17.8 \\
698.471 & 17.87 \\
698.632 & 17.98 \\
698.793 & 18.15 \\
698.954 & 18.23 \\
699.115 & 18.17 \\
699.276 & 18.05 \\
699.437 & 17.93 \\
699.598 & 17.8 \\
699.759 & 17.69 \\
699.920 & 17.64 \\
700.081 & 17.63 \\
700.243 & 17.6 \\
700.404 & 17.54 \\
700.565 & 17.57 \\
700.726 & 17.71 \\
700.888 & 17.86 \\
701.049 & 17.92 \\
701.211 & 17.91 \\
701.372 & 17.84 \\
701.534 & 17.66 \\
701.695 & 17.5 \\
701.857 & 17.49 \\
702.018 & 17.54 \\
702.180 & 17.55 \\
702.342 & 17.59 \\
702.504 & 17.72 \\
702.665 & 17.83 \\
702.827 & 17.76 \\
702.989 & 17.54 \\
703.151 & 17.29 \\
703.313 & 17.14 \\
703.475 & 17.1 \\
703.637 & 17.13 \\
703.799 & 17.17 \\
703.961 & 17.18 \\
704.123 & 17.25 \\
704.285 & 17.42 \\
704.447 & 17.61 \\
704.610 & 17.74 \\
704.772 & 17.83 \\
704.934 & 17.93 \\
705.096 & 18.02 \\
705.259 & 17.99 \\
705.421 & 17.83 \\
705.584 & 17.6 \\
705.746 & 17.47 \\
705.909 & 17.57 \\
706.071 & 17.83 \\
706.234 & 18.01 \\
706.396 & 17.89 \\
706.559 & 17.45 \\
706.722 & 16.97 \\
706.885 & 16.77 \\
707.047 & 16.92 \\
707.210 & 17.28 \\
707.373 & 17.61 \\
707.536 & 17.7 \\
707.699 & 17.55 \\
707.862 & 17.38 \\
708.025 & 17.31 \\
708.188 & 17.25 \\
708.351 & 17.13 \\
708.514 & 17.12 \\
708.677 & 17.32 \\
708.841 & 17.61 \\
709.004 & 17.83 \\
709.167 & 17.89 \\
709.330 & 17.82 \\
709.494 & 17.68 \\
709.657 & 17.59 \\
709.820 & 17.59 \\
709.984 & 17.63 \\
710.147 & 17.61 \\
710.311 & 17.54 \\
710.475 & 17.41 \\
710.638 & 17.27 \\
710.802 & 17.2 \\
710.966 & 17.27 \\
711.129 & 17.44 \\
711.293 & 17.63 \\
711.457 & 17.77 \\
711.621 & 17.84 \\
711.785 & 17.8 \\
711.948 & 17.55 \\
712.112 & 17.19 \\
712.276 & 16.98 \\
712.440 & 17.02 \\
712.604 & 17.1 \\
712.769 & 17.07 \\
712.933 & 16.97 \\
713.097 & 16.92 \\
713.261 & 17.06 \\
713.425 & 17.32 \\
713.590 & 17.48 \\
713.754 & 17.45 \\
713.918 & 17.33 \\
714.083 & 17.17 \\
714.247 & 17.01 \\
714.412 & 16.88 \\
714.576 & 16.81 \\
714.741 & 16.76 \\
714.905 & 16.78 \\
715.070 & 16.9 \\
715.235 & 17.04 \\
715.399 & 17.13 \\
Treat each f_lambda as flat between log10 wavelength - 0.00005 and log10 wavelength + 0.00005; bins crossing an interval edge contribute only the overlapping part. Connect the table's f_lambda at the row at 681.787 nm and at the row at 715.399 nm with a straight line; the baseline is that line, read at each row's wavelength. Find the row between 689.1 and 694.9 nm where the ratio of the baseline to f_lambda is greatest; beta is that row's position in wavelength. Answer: 691.271 nm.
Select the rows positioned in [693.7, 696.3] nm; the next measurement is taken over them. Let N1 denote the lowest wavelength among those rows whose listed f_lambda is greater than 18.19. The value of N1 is 693.823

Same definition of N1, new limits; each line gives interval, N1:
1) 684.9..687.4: 686.987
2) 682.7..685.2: 682.729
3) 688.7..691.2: 688.729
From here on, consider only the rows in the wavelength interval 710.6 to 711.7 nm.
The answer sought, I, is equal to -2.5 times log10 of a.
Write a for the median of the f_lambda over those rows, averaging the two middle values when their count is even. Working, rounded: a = 17.4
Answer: -3.10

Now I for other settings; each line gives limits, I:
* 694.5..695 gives -3.13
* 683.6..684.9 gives -3.12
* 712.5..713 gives -3.08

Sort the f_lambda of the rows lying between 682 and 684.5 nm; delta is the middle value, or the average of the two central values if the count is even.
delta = 18.0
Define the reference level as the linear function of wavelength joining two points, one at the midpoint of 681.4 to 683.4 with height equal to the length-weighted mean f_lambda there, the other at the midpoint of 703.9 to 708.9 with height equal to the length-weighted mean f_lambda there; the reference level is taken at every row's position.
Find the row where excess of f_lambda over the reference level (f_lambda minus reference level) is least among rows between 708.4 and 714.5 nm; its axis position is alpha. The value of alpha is 713.097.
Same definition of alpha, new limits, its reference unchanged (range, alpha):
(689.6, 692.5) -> 691.271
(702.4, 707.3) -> 706.885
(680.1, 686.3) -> 684.146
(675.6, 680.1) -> 676.782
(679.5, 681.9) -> 681.630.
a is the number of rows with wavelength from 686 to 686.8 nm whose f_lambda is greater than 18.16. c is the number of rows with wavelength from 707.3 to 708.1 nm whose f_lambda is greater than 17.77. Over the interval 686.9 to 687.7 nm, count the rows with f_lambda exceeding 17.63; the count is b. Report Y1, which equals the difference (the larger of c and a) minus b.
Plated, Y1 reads -5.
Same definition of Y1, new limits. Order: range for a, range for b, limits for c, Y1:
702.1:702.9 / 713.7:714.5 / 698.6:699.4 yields 5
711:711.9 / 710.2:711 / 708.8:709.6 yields 3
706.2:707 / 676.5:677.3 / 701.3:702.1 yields -4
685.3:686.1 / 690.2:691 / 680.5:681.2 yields 0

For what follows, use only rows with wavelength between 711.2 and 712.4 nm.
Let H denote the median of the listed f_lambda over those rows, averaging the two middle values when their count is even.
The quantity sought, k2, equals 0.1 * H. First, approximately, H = 17.6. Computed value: 1.76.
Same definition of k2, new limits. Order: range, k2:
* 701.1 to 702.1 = 1.76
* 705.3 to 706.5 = 1.78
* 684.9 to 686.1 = 1.79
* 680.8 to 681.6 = 1.85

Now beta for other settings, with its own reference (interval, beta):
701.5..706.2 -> 703.475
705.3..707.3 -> 706.885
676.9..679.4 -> 676.937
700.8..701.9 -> 701.857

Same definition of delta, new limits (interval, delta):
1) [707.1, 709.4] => 17.5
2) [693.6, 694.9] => 18.0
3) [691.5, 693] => 17.8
